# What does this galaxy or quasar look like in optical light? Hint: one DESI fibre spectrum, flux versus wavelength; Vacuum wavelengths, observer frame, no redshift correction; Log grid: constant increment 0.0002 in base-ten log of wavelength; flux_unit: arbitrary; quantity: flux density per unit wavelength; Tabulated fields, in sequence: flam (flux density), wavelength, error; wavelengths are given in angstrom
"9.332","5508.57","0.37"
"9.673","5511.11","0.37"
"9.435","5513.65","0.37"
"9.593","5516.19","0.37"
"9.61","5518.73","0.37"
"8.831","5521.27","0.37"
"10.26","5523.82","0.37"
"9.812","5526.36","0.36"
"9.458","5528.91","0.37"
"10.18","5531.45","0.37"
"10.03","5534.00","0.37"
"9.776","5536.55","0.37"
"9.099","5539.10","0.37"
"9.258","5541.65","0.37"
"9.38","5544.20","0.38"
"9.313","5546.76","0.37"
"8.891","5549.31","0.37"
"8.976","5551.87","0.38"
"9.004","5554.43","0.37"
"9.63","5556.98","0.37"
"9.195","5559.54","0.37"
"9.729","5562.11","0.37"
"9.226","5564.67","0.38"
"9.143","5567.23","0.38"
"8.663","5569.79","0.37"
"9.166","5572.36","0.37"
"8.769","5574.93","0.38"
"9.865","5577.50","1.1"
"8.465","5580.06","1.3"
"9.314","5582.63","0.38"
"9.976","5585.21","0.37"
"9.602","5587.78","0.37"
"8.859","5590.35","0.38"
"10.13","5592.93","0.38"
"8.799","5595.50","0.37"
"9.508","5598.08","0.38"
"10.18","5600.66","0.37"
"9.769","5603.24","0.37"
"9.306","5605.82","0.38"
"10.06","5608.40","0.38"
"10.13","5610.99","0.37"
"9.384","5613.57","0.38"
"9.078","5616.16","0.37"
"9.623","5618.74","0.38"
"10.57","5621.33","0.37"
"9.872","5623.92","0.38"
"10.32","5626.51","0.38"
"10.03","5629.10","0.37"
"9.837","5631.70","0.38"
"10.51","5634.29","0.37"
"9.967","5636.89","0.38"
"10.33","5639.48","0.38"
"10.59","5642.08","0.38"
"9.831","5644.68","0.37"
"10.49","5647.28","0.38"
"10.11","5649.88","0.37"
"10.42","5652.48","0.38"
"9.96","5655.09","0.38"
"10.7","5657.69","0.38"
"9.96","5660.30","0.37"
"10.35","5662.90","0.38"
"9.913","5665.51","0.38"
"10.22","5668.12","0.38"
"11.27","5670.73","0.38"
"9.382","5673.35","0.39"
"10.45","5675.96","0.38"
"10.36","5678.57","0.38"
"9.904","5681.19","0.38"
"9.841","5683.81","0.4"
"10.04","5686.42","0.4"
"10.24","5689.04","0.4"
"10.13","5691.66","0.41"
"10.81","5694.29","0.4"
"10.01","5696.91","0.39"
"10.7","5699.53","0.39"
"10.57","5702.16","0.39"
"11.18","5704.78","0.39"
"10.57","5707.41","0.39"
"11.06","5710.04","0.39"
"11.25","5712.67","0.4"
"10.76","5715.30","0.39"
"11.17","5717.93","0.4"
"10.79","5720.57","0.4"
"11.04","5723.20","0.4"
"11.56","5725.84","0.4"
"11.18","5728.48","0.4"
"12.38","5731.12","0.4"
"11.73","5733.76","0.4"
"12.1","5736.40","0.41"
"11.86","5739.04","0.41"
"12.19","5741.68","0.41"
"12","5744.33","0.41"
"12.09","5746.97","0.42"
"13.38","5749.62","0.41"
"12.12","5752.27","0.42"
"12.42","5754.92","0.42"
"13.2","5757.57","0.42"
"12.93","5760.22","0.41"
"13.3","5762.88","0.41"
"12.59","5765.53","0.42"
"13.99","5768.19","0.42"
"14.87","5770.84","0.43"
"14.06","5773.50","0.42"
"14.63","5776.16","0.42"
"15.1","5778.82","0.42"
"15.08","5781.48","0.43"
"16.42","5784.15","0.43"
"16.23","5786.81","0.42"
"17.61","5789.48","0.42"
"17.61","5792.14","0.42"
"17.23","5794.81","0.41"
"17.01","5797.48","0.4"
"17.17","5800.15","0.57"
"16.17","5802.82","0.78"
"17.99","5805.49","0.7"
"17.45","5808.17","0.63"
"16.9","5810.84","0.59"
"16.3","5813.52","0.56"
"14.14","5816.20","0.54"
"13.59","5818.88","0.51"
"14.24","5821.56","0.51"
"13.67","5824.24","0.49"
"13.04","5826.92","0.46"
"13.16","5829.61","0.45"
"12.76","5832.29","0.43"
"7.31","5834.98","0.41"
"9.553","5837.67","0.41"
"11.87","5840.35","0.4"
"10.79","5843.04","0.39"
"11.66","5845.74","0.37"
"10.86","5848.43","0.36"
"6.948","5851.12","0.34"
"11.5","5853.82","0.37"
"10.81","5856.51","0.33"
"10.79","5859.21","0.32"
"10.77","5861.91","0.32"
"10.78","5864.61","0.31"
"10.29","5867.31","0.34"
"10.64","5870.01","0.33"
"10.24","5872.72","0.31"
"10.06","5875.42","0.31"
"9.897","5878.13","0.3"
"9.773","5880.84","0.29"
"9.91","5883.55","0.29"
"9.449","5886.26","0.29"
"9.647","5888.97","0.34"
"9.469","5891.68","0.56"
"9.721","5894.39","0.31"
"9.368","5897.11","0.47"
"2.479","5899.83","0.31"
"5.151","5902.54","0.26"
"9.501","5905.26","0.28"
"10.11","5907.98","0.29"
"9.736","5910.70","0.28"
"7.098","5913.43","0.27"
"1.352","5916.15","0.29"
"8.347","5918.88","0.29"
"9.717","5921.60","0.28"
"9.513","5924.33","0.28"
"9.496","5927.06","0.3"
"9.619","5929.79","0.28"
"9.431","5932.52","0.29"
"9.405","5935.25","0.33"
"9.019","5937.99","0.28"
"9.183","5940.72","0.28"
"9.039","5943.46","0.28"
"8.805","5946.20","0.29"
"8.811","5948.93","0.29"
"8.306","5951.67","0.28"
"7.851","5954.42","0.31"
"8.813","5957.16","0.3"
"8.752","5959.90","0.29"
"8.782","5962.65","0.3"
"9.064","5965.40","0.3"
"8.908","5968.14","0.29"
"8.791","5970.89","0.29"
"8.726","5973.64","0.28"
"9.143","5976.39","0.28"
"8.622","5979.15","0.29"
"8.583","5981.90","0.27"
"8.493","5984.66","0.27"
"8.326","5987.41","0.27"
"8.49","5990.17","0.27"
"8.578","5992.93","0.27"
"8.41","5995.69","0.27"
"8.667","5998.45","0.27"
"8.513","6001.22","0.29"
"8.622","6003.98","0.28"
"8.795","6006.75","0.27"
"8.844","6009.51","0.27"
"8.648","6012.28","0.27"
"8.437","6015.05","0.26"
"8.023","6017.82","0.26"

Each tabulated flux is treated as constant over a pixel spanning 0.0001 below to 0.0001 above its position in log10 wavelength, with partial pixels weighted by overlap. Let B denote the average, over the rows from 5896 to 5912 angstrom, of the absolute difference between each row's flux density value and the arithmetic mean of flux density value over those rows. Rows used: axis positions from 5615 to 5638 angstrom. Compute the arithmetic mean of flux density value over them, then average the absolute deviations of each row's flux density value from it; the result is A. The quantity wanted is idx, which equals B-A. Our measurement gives 2.3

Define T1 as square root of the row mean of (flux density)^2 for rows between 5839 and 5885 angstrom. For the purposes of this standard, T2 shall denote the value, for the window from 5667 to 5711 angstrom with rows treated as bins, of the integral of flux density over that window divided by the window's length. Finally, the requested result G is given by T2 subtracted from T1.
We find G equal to 0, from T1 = 10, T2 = 10.39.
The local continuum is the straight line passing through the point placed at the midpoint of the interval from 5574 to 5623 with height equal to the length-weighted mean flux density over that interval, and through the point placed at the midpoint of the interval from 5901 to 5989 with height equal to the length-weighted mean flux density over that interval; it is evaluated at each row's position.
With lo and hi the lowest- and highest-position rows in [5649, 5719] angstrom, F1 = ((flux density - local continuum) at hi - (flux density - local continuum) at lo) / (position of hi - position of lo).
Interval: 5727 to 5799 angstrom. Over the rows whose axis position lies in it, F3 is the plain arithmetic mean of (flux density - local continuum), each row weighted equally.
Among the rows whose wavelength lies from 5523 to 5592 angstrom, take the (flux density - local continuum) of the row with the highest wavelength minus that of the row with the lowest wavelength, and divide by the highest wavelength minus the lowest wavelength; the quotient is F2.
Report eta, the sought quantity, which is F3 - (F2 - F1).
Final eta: 4.9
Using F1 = 0.02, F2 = -0.018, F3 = 4.8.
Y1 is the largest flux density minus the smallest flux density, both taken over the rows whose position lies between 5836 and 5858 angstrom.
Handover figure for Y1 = 4.9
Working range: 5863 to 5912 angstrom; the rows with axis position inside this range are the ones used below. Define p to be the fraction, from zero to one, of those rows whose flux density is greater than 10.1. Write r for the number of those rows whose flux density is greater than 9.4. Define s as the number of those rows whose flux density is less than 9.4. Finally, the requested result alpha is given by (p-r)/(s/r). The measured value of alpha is -74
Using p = 0.3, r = 15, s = 3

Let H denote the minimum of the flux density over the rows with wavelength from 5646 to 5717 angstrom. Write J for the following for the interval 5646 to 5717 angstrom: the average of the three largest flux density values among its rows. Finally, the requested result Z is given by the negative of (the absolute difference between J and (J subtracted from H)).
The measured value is -13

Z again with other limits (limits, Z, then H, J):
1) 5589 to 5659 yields -12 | 8.799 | 10.6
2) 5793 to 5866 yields -28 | 6.948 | 17.6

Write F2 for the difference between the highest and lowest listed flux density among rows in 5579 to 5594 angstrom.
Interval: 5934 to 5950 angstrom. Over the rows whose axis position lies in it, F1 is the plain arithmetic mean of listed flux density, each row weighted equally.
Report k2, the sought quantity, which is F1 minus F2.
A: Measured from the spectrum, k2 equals 7.4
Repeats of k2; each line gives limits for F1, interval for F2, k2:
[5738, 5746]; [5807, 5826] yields 8.2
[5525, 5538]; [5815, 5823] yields 9.2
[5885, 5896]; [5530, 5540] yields 8.5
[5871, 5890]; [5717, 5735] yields 8.3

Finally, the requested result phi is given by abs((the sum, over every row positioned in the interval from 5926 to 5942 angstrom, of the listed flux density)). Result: 56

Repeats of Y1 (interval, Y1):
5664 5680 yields 1.9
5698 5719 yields 0.7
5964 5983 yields 0.6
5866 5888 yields 1.2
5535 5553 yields 0.9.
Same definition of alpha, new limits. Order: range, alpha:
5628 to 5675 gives -280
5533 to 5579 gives -2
